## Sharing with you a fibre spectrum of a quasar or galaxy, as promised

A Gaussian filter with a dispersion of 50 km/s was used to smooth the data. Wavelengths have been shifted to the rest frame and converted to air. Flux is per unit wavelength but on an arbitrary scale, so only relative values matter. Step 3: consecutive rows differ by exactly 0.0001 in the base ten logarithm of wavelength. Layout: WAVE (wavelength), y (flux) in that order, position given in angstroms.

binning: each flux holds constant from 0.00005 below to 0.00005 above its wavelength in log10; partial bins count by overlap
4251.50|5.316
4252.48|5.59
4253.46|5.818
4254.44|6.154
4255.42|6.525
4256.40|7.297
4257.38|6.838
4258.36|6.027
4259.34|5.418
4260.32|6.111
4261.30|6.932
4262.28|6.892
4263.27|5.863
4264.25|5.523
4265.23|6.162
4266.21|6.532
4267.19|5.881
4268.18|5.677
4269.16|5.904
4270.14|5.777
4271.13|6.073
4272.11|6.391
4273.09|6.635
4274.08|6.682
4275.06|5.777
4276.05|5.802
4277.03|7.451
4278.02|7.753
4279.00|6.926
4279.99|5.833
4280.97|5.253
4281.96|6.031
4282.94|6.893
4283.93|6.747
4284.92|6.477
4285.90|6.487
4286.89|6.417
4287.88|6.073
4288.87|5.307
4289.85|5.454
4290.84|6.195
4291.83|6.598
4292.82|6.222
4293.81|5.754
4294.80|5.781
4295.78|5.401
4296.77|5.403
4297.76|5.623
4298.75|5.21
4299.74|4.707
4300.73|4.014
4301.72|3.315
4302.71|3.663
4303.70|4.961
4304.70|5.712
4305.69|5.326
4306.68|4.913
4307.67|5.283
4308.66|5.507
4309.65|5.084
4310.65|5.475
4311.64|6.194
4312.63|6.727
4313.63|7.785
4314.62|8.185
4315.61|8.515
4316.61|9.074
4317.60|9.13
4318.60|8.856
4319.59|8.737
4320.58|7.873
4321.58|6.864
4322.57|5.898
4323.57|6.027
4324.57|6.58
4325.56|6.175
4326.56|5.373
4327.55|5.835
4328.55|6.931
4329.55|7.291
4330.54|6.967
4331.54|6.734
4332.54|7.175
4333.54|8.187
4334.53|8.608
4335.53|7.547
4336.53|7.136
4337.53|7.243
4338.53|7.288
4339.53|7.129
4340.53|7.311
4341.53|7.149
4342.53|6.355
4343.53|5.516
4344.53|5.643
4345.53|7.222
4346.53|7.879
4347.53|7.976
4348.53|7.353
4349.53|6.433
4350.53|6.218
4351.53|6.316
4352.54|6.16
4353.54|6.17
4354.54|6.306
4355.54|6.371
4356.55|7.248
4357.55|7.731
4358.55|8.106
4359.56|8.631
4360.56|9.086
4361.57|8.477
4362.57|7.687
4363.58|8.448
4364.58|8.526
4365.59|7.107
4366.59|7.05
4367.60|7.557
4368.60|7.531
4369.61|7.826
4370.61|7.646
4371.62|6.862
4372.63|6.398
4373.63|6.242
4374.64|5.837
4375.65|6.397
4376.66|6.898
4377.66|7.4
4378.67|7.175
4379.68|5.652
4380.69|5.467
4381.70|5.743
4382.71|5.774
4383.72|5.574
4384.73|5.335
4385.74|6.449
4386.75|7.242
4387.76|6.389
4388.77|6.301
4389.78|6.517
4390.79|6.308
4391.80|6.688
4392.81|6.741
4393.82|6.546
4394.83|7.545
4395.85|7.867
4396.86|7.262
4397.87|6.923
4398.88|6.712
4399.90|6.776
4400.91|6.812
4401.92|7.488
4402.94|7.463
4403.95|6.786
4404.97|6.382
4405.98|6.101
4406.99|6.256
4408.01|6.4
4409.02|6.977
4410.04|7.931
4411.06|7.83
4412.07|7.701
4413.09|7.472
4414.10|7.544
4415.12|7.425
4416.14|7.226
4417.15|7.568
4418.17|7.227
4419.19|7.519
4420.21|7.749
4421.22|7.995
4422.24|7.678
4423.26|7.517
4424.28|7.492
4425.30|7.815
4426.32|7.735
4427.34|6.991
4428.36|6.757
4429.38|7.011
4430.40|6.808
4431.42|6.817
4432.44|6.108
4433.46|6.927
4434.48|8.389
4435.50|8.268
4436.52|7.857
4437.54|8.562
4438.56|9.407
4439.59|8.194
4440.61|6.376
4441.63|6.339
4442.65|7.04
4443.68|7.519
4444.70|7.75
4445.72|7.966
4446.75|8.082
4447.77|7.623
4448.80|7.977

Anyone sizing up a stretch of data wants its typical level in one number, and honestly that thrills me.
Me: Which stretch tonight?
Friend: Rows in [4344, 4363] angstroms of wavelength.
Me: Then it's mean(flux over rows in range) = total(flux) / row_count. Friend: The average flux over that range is 7.21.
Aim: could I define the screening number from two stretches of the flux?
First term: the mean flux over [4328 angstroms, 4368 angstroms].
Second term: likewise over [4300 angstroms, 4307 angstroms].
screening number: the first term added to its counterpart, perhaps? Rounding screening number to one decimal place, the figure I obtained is 11.8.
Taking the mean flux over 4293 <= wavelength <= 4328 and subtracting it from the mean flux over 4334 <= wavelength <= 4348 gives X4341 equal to 1.00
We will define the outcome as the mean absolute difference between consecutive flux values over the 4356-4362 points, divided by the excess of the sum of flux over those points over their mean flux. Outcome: 0.0119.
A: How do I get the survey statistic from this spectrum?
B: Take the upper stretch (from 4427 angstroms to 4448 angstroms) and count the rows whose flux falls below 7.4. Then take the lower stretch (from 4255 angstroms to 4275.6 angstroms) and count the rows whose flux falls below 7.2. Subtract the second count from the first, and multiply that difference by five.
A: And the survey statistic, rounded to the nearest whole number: -50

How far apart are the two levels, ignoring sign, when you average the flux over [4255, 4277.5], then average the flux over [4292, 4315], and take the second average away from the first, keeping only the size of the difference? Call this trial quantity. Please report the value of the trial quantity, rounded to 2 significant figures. 0.78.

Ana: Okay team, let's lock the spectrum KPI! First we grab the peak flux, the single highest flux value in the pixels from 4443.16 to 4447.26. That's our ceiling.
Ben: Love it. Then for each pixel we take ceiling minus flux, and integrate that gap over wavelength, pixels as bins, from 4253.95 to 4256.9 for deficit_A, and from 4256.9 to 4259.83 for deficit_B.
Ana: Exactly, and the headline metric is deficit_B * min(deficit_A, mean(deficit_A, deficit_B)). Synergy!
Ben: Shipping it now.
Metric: 24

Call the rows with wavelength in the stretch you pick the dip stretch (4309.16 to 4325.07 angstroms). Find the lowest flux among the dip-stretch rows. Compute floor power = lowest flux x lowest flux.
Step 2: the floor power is 26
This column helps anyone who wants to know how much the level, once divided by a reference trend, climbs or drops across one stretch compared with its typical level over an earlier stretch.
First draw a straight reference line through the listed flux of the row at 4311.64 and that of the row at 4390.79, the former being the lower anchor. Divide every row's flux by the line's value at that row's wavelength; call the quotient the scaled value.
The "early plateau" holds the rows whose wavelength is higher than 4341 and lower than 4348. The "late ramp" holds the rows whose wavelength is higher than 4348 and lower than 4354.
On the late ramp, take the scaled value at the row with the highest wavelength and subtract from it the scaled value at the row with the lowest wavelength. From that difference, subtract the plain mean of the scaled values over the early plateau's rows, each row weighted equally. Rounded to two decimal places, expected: -1.28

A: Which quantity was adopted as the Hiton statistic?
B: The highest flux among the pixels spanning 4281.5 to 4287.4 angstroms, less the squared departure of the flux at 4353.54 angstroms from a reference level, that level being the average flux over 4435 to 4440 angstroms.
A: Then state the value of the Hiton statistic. 1.7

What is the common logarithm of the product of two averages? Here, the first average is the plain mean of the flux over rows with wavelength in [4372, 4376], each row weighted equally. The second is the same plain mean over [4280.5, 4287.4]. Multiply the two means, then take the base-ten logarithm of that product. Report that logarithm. 1.60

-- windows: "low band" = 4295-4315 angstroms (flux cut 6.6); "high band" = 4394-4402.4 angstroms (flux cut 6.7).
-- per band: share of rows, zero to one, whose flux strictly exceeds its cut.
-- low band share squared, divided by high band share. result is 0.02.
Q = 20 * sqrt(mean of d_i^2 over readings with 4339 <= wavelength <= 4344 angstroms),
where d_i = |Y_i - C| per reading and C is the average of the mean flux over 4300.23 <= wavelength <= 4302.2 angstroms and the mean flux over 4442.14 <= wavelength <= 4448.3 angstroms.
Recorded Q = 25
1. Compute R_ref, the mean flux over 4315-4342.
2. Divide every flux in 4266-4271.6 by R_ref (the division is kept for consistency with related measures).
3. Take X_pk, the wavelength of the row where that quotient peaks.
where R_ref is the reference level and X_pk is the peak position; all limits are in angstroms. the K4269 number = 4266.21 angstroms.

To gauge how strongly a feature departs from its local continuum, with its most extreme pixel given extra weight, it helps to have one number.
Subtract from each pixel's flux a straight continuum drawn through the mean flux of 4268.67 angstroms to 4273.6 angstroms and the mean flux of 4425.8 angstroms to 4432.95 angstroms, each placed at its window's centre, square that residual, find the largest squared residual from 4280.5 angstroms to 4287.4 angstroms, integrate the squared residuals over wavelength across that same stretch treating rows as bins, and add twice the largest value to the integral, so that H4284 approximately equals 4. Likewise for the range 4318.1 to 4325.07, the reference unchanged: 27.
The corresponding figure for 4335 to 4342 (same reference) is 7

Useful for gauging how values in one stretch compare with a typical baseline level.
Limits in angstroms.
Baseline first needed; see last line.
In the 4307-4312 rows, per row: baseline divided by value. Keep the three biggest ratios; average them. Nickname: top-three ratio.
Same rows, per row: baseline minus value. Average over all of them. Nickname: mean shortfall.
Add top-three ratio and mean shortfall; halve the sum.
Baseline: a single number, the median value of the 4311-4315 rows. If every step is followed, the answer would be 1.6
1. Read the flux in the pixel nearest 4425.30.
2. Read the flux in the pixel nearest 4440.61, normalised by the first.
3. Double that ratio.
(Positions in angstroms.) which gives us 1.63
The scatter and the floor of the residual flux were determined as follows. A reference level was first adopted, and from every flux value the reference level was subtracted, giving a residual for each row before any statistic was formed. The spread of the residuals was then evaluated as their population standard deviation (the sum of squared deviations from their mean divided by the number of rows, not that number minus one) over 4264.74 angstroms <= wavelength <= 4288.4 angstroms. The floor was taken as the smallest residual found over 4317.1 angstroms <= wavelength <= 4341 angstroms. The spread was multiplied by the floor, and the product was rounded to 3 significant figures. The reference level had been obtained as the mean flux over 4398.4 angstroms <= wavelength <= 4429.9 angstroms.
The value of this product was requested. -1.06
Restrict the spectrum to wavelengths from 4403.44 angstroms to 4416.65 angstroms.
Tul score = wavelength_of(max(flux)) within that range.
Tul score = 4410.04 angstroms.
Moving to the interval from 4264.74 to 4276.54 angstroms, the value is 4274.08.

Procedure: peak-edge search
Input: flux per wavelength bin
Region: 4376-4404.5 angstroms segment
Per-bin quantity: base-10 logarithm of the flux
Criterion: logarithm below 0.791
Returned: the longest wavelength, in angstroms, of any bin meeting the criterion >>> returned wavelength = 4384.73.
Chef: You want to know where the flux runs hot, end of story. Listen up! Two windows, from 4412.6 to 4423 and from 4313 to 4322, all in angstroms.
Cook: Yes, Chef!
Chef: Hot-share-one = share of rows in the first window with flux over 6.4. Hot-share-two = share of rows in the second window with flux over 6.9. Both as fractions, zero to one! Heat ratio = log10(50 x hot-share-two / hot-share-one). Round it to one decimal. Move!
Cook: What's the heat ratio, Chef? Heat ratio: 1.6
